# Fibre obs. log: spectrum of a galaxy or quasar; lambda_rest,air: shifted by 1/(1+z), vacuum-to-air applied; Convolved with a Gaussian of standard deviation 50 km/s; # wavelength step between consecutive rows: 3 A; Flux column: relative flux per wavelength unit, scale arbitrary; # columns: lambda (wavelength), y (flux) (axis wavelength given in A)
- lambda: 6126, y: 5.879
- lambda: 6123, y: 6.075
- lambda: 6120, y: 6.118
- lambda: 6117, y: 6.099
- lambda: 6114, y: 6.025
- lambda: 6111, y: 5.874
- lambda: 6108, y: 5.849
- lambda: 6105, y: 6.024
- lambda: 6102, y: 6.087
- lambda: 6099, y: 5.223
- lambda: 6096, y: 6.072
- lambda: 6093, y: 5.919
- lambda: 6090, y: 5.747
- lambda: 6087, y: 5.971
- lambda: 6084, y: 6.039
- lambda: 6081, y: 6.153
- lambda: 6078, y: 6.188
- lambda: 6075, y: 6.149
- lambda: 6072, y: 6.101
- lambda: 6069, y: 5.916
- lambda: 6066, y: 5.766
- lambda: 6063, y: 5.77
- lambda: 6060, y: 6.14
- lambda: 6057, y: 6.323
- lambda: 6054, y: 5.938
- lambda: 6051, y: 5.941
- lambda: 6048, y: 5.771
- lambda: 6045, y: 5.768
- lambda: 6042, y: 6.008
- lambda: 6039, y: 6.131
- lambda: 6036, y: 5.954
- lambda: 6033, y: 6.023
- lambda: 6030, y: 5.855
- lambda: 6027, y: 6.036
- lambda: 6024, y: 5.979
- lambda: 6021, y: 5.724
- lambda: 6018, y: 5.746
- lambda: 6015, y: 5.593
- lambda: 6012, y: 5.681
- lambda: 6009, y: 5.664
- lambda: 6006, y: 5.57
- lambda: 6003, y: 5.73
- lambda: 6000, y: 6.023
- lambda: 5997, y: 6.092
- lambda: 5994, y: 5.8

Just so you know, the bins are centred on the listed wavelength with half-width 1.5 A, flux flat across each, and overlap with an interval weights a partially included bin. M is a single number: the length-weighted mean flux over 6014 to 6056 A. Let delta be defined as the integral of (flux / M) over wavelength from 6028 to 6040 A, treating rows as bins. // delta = 12.2 A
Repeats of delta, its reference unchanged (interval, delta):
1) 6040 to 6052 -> 12.0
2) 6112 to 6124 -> 12.3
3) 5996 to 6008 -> 11.9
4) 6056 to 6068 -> 12.2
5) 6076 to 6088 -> 12.4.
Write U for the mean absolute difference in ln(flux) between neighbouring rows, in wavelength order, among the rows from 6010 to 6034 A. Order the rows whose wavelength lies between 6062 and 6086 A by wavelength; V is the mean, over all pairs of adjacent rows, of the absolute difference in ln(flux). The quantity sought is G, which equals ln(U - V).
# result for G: -4.7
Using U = 0.023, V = 0.0137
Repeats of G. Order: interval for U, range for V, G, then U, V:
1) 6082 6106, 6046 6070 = -3.5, 0.060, 0.0300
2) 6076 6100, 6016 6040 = -4.0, 0.040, 0.0224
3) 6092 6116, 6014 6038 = -3.4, 0.057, 0.0220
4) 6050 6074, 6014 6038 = -4.8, 0.030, 0.0220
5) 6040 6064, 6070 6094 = -4.2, 0.032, 0.0168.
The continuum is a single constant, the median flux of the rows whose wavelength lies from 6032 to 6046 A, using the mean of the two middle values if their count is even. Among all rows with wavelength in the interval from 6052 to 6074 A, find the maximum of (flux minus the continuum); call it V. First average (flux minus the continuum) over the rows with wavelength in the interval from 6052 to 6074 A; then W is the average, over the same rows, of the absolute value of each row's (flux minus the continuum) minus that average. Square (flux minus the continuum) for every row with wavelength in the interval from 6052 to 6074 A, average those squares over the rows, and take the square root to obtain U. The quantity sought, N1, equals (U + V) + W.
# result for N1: 0.67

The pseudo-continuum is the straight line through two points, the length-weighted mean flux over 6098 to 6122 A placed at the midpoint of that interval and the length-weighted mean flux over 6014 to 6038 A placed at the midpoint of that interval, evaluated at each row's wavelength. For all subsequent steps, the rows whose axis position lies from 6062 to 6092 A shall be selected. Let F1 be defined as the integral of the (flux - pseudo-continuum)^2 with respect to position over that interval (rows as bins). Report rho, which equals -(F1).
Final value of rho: -0.9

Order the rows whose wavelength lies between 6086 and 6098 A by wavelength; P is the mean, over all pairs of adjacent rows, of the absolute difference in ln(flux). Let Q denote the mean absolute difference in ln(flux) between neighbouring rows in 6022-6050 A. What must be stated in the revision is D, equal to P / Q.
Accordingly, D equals 1.5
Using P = 0.031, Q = 0.021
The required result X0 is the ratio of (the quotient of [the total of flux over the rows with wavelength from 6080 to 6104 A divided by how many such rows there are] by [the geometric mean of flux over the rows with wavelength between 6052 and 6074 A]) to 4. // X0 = 0.246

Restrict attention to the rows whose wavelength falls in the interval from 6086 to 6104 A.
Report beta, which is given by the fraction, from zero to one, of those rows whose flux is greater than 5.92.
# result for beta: 0.50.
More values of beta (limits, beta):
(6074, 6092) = 0.83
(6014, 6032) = 0.33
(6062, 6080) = 0.50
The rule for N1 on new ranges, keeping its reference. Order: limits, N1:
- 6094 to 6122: 0.57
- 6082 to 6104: 0.61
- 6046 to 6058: 0.68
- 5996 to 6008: 0.55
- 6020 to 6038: 0.26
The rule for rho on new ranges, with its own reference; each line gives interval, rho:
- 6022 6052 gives -0.5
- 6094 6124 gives -1.9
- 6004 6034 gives -1.0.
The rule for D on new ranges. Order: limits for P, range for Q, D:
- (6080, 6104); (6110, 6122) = 4.5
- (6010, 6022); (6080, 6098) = 0.6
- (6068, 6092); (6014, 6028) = 0.8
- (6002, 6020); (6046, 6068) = 0.6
